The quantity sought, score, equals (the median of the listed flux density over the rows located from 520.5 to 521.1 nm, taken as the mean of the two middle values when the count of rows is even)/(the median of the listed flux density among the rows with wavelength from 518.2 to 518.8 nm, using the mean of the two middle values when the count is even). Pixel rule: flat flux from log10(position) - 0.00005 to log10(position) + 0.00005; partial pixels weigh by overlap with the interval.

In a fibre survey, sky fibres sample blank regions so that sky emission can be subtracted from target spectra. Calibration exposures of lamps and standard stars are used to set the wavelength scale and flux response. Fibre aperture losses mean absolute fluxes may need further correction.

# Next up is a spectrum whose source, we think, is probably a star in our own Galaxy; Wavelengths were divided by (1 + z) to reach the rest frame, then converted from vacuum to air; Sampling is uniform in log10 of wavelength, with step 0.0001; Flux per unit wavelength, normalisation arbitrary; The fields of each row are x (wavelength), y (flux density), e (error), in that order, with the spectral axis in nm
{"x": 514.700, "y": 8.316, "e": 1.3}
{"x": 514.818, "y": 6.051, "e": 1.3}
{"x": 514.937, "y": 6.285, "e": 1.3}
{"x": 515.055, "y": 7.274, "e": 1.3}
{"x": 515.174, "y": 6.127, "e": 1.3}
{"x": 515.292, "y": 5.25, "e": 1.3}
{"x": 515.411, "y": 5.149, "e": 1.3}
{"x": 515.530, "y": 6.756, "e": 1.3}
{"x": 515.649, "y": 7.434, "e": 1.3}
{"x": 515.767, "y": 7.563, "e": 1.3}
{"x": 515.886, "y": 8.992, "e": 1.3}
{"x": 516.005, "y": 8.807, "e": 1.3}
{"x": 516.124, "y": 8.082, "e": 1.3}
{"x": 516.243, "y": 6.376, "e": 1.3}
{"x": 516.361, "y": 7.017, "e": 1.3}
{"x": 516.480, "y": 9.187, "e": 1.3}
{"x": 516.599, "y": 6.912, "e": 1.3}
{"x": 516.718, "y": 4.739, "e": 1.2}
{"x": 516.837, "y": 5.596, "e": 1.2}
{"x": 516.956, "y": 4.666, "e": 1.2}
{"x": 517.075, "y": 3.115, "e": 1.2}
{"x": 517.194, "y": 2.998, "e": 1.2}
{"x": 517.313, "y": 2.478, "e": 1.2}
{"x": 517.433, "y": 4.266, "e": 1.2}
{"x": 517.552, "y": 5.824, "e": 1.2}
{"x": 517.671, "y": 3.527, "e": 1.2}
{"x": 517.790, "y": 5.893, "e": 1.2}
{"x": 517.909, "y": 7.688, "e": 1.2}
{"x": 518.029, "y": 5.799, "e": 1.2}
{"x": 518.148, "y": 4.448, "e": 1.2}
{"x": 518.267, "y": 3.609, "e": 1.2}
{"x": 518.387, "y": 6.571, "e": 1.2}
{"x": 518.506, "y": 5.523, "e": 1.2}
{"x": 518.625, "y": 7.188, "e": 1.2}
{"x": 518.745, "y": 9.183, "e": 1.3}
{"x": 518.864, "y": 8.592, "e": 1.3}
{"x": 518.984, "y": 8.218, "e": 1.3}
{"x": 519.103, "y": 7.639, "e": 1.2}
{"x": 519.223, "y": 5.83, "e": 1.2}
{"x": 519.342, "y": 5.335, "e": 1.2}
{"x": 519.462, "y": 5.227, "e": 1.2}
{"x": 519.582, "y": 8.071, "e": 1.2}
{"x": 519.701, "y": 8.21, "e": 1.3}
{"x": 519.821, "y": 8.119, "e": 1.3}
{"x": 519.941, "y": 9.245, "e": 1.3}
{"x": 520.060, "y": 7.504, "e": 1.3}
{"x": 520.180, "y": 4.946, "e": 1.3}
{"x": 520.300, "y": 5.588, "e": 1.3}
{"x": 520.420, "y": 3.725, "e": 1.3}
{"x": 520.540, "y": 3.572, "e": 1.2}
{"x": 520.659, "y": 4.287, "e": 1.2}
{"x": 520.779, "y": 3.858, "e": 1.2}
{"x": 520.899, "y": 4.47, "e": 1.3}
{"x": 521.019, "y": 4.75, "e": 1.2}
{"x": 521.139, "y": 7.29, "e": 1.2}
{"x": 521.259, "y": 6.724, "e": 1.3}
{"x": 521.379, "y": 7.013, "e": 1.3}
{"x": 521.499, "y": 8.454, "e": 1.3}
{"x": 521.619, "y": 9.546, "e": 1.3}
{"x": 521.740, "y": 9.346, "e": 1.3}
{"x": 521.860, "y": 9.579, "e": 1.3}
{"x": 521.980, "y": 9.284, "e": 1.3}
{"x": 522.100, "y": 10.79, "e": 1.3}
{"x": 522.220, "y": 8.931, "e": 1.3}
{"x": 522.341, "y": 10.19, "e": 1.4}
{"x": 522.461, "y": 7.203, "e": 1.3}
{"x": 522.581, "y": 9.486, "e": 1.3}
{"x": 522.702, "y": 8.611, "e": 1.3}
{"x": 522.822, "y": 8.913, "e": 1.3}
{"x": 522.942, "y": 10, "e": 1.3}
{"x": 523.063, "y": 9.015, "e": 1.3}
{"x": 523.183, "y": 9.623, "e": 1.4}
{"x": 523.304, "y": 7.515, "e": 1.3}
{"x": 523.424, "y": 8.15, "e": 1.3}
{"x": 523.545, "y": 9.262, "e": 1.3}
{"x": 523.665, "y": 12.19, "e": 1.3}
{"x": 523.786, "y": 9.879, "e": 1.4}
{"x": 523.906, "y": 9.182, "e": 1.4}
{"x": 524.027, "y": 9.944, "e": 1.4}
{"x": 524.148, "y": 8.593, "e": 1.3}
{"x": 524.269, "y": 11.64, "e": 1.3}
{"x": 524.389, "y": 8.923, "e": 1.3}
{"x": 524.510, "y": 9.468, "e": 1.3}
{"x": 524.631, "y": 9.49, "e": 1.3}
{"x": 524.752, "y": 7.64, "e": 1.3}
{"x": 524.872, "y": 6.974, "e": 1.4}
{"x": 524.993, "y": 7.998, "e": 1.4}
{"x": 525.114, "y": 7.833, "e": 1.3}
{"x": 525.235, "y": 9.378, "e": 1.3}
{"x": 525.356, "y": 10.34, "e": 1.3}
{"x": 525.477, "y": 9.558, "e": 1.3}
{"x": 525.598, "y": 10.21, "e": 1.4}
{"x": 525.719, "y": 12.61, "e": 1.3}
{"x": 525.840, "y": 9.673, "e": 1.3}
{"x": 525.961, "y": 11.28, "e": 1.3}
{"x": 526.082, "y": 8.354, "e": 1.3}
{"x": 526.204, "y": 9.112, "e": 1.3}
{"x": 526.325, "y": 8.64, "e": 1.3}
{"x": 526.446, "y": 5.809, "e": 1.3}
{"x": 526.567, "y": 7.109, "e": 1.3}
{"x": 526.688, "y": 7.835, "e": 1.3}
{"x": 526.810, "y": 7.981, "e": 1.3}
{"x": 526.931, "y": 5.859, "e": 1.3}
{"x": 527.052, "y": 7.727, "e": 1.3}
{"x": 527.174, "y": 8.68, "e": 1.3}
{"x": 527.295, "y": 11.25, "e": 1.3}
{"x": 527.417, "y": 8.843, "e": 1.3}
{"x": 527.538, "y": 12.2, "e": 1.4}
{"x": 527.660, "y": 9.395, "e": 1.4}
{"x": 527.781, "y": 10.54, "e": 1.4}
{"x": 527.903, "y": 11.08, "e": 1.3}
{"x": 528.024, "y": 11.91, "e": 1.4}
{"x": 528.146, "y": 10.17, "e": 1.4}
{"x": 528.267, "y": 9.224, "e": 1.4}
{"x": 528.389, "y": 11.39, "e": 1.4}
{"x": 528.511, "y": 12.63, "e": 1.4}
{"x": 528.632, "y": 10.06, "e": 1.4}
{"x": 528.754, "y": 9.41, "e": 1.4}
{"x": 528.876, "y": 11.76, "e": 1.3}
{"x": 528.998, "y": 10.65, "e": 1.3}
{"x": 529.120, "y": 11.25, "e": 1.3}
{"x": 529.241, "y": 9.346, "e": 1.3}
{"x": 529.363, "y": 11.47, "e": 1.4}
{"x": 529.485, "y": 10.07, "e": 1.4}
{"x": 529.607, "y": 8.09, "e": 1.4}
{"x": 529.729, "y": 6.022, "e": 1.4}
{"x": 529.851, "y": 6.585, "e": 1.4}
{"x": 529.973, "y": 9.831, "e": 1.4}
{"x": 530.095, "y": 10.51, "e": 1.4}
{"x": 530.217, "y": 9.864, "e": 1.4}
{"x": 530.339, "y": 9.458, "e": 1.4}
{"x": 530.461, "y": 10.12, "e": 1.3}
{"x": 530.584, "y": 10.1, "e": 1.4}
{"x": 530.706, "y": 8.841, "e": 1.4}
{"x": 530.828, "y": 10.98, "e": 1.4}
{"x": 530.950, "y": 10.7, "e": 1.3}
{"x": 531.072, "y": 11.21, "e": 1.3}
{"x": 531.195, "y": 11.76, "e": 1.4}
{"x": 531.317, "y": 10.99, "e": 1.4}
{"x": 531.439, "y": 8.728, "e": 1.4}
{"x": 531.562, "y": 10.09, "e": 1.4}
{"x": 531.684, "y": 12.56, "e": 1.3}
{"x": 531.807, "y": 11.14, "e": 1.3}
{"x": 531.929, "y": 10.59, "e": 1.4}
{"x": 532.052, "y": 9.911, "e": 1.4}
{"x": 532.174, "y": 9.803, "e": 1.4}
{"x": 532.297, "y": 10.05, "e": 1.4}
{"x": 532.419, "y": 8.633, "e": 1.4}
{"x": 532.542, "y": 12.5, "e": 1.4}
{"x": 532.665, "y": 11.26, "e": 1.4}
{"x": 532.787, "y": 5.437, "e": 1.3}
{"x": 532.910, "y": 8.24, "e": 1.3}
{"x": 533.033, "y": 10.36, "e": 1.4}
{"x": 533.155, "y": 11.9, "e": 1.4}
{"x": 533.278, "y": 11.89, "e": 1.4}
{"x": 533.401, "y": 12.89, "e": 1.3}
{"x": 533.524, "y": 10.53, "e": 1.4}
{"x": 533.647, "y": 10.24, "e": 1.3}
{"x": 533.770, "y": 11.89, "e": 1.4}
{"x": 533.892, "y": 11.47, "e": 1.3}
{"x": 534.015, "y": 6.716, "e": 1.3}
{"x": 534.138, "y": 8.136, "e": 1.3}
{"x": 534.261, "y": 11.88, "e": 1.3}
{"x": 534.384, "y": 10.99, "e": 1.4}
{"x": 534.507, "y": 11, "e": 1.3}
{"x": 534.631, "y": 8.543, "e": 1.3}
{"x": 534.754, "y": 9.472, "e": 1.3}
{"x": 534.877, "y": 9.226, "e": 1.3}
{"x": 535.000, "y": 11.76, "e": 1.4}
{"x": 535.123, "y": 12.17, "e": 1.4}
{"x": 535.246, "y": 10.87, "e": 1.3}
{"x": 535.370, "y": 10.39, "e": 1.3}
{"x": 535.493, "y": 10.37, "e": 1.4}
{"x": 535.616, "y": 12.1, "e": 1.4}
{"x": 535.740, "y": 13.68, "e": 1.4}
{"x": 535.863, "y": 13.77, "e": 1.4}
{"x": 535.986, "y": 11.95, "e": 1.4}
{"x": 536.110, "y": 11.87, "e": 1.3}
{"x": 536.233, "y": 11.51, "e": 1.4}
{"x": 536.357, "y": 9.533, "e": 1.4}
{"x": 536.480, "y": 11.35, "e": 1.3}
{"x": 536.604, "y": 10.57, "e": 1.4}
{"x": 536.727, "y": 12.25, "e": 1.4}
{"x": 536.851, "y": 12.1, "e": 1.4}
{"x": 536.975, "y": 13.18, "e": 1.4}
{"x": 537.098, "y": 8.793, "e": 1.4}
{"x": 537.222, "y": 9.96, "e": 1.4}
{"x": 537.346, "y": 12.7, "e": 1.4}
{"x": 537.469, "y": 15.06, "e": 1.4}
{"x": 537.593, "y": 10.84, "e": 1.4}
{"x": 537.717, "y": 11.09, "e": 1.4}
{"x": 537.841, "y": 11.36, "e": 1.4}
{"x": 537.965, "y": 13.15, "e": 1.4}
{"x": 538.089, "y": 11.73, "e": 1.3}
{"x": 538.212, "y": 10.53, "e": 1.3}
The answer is 0.65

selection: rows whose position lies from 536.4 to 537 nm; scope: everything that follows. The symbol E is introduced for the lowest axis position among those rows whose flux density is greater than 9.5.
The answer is 536.480 nm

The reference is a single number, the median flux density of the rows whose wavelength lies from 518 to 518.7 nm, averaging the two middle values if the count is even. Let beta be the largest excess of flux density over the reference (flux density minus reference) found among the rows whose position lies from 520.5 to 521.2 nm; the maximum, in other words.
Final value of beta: 1.6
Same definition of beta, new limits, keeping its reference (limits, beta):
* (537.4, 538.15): 9.4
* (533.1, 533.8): 7.2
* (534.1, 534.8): 6.2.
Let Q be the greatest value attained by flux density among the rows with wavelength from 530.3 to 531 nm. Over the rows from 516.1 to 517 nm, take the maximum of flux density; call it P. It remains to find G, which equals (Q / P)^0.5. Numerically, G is 1.09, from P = 9.187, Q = 10.98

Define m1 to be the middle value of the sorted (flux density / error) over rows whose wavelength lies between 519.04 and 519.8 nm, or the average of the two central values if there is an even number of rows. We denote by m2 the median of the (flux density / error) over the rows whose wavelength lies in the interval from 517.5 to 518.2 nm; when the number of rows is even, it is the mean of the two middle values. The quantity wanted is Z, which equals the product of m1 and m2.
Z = 27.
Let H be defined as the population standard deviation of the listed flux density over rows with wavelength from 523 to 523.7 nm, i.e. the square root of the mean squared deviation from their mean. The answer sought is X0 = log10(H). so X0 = 0.169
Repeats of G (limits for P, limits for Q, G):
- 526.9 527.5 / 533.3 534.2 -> 1.07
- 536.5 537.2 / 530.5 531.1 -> 0.92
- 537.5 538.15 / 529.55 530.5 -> 0.89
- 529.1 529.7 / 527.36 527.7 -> 1.03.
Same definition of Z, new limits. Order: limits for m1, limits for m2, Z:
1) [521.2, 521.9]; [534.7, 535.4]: 56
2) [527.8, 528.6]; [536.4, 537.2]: 72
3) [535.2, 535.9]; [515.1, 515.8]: 42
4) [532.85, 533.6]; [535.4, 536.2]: 71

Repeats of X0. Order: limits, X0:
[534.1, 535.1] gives 0.136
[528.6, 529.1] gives -0.063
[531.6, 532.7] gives 0.085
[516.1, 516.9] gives 0.139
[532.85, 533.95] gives 0.111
